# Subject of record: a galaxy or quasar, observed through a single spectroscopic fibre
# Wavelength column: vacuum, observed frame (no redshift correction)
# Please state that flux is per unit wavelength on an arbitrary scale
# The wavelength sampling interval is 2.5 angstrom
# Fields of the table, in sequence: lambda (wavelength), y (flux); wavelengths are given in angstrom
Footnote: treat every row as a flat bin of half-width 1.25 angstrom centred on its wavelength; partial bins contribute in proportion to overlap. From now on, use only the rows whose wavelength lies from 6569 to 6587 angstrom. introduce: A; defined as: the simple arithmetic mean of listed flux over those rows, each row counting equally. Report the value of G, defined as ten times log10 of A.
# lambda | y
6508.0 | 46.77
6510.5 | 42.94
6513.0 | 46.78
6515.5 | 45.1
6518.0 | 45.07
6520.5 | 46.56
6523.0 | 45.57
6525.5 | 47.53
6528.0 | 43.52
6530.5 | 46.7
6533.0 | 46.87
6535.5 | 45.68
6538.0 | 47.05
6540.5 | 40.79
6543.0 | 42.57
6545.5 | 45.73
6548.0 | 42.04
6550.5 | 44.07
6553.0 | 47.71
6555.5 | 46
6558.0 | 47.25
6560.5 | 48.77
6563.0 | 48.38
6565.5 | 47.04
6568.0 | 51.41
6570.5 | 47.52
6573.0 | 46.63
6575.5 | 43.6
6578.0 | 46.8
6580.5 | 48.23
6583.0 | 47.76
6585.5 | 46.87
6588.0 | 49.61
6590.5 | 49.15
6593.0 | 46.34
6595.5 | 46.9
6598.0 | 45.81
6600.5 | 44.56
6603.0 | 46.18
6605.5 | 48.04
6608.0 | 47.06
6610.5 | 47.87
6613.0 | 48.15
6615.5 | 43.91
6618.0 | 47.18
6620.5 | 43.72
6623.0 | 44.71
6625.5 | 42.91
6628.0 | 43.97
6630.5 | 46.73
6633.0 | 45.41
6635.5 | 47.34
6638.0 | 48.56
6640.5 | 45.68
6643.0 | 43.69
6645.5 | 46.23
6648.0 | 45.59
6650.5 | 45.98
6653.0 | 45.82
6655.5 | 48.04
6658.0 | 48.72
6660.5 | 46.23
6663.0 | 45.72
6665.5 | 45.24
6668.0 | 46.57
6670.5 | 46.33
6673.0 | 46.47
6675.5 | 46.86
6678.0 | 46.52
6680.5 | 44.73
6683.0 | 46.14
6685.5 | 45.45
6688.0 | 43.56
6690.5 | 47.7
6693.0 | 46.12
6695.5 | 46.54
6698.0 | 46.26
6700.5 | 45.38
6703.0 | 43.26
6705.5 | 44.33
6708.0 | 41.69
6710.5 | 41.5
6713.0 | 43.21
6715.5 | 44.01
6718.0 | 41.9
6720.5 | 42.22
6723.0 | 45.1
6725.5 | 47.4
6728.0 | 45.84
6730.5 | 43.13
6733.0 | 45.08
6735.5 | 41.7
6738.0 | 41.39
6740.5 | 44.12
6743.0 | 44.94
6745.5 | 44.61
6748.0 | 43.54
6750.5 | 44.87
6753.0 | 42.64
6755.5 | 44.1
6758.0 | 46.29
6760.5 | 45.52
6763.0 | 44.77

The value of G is 16.70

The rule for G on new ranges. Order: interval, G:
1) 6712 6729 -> 16.46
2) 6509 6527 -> 16.59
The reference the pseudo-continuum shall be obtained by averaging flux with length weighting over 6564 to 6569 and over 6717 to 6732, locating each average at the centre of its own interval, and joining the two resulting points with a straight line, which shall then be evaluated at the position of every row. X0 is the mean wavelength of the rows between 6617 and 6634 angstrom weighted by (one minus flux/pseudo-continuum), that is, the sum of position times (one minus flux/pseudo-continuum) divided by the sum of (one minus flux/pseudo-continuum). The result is 6625.2 angstrom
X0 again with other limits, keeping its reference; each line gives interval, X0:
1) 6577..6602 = 6592.6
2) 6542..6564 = 6549.3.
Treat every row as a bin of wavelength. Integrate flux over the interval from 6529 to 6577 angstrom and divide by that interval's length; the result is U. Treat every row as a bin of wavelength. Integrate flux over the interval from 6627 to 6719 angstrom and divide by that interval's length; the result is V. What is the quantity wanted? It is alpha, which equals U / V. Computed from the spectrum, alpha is 1.01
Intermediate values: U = 46.1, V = 45.5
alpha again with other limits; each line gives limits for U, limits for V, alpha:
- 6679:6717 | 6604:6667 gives 0.97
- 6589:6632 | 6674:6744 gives 1.04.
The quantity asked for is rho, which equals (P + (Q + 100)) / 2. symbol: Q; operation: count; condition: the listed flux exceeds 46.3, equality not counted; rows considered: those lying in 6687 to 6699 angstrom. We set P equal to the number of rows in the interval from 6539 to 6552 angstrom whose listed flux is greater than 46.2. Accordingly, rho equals 51.0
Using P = 0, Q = 2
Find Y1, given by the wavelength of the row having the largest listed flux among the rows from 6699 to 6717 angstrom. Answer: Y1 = 6700.5 angstrom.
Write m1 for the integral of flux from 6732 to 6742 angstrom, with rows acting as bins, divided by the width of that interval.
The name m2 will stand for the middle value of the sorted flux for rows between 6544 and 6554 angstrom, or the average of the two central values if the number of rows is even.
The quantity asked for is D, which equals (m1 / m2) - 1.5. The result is -0.54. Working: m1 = 43.1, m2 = 44.9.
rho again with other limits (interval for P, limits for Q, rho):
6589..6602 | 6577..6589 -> 54.0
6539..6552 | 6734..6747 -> 50.0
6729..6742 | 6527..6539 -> 51.5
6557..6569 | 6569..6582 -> 54.5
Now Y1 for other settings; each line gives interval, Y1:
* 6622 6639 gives 6638.0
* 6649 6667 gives 6658.0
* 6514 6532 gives 6525.5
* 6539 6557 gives 6553.0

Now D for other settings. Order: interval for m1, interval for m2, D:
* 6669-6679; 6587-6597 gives -0.53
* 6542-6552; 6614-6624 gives -0.51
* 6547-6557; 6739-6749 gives -0.48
